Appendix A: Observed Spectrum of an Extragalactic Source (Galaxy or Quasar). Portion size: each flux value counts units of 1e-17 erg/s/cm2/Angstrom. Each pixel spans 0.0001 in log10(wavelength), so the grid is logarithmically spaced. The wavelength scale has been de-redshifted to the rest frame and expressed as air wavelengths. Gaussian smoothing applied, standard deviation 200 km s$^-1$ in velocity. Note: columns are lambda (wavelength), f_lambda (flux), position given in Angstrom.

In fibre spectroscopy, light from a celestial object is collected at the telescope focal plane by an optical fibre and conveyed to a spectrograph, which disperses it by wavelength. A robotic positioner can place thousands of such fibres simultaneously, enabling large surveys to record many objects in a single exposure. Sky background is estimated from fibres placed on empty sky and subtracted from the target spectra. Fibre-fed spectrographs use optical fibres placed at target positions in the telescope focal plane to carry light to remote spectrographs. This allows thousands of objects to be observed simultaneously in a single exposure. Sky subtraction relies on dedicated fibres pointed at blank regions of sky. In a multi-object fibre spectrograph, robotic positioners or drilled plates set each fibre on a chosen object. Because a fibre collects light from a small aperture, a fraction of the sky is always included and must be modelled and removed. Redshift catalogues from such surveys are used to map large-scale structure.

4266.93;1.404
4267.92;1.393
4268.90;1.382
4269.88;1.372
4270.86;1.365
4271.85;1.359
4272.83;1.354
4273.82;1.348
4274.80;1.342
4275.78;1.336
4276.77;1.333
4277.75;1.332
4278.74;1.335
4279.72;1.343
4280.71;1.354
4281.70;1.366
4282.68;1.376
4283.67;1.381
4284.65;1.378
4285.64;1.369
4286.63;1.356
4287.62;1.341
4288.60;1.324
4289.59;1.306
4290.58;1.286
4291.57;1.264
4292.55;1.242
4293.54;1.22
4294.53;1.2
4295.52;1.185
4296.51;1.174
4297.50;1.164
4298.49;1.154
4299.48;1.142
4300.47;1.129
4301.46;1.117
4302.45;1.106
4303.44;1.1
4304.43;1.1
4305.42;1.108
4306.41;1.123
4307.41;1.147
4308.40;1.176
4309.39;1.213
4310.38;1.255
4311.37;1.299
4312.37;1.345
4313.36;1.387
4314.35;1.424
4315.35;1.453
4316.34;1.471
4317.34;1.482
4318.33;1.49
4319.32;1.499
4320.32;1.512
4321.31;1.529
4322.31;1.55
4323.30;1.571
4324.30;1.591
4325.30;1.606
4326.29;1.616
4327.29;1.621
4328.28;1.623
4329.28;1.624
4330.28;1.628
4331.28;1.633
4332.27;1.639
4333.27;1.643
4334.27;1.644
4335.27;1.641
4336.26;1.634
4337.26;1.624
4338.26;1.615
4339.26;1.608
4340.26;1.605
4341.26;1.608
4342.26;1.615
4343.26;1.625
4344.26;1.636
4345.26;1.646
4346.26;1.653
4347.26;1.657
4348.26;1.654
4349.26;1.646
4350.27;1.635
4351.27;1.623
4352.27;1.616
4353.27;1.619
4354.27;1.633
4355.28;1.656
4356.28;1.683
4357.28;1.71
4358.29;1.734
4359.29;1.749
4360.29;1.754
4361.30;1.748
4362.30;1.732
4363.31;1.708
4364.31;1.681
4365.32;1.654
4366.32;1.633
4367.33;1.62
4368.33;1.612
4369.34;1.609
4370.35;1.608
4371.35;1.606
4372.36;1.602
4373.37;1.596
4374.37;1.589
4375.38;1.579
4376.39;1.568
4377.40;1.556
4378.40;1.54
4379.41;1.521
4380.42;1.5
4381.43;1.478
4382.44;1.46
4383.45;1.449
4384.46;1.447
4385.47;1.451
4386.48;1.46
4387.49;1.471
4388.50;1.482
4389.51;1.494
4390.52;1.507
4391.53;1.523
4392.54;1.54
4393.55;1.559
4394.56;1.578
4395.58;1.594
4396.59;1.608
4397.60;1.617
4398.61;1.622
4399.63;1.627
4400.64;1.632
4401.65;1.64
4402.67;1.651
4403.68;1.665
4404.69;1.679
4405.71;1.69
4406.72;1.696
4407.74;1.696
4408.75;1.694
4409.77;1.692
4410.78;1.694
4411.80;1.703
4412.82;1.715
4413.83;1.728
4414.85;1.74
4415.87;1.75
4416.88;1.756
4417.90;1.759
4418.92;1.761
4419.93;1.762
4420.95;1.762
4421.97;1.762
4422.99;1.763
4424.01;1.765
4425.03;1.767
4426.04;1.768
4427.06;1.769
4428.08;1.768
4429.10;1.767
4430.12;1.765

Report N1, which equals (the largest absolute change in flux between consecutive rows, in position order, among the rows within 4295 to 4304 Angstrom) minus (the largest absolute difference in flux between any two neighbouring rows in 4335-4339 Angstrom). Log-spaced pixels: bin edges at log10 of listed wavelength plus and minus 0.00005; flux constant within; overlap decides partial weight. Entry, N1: 0.003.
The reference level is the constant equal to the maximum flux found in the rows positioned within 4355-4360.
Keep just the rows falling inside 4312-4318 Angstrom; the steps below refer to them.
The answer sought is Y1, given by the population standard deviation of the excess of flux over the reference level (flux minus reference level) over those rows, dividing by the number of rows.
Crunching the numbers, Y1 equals 0.048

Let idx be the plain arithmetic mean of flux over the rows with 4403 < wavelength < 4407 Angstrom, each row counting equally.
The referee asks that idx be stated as 1.68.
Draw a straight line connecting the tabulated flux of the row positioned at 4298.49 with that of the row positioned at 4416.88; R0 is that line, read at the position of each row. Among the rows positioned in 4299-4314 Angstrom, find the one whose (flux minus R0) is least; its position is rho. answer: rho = 4304.43 Angstrom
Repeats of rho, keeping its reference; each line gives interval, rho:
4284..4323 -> 4304.43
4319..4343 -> 4341.26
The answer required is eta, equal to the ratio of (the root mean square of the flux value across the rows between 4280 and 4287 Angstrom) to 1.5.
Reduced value 0.91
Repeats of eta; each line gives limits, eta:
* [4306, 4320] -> 0.90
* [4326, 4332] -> 1.08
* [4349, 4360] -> 1.11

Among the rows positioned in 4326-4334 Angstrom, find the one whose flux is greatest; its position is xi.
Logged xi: 4333.27 Angstrom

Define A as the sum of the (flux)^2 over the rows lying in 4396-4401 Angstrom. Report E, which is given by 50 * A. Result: 657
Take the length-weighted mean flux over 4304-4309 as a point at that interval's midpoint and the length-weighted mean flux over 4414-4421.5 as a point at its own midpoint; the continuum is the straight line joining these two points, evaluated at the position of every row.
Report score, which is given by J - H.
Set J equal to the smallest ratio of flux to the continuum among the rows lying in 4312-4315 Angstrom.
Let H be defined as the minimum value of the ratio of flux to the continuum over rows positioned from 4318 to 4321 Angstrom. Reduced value -0.09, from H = 1.24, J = 1.15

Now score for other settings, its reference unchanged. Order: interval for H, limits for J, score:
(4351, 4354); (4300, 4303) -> -0.17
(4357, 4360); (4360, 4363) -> -0.01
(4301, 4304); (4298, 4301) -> 0.04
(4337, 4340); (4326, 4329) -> 0.07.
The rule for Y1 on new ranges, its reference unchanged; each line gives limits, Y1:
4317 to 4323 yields 0.023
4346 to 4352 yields 0.012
